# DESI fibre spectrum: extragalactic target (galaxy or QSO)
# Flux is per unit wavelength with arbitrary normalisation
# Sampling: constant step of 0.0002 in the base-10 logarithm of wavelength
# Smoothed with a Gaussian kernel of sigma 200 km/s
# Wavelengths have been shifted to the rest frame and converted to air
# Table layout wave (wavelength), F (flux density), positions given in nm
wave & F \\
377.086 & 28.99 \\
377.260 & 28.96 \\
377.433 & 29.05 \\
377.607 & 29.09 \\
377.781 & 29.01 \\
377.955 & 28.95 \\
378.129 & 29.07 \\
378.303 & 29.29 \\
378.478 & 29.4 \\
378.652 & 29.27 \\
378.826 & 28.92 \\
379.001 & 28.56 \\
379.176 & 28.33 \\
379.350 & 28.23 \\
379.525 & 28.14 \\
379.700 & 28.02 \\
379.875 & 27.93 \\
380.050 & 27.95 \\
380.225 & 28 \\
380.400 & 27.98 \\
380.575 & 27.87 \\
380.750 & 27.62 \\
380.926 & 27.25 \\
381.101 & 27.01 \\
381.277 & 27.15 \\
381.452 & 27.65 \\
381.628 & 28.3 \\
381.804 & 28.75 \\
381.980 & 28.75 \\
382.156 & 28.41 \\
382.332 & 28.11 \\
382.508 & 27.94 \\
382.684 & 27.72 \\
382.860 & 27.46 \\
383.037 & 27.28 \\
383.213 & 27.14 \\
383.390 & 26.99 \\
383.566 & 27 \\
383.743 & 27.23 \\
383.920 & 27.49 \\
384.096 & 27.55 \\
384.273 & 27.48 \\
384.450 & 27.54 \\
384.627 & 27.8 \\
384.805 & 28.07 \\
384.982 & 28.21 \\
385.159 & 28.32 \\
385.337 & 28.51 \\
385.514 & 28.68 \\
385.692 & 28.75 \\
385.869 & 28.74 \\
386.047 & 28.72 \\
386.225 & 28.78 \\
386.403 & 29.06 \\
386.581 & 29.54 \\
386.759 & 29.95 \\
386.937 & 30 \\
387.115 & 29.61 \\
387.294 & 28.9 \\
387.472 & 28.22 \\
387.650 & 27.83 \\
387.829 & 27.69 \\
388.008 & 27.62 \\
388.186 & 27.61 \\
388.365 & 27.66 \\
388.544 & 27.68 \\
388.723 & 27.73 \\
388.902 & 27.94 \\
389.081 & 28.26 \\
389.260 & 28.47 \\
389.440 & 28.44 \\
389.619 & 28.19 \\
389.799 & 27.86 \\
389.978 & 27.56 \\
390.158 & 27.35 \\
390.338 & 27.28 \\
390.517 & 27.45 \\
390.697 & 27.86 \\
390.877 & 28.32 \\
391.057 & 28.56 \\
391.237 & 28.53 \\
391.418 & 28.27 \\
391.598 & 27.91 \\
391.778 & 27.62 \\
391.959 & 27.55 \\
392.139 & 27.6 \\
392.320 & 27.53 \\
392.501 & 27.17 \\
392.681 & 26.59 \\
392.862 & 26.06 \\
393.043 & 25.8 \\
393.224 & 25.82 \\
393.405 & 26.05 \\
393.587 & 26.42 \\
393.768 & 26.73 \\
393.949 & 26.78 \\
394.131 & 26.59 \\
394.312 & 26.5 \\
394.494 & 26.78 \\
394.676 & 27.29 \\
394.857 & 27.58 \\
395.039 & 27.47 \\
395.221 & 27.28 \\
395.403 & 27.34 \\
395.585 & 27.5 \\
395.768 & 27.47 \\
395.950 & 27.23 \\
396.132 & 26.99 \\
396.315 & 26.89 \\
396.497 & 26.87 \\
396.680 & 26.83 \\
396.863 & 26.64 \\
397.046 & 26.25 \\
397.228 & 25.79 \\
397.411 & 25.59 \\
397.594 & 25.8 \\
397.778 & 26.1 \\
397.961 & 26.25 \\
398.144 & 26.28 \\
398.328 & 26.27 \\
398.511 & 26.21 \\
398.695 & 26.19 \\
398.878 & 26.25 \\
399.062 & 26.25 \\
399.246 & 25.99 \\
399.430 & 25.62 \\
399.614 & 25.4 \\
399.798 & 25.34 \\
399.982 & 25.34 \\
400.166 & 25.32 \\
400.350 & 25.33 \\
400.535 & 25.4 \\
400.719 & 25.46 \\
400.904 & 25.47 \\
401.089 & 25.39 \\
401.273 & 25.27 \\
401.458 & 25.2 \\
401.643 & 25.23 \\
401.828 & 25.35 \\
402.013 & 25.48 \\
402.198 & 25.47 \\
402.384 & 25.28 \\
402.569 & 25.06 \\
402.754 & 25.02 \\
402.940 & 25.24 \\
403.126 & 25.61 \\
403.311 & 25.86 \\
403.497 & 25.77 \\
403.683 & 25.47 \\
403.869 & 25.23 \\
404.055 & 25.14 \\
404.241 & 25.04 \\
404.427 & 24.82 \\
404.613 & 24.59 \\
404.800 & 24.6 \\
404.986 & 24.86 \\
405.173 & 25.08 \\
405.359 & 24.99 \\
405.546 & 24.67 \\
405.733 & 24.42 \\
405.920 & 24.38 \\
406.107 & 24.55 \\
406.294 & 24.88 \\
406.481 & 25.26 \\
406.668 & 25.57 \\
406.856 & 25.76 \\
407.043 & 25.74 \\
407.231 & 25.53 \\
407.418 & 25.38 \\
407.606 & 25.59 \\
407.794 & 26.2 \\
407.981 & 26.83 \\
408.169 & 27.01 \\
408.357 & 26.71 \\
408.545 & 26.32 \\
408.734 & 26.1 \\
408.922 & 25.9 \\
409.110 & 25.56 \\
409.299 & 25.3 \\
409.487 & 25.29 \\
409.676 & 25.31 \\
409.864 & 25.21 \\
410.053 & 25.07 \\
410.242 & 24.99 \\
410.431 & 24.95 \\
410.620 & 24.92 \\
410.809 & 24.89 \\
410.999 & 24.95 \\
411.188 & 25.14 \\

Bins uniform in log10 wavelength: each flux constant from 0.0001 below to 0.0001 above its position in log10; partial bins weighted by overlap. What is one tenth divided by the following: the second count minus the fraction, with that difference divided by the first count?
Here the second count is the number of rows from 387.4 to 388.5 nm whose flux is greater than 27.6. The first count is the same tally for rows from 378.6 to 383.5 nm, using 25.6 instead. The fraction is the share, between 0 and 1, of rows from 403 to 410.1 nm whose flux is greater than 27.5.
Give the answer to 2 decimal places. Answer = 0.47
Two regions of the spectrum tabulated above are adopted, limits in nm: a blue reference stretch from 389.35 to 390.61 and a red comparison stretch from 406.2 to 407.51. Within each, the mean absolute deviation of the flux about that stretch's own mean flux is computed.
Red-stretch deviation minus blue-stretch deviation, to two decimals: -0.14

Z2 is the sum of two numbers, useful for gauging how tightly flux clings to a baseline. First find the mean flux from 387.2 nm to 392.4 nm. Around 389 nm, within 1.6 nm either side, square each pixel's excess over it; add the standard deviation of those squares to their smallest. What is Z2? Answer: 0.1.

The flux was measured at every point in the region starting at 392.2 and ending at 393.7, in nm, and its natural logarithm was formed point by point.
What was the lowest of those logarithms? 3.25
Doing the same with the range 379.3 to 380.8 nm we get 3.32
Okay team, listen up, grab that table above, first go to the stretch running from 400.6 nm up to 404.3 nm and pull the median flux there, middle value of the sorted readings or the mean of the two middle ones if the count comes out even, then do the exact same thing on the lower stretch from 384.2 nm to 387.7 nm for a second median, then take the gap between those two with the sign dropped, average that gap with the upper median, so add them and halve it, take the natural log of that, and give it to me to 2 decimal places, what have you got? 2.66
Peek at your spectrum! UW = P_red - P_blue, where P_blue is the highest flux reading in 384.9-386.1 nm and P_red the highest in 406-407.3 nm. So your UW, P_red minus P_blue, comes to -3.0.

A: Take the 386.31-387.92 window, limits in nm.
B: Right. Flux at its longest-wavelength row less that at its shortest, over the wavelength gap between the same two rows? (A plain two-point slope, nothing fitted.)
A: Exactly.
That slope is -1.0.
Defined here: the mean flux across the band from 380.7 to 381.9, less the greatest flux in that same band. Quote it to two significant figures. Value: -1.1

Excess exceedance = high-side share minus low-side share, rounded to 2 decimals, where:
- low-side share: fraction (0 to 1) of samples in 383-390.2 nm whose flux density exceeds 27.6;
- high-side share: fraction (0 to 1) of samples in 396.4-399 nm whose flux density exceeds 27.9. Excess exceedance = -0.73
